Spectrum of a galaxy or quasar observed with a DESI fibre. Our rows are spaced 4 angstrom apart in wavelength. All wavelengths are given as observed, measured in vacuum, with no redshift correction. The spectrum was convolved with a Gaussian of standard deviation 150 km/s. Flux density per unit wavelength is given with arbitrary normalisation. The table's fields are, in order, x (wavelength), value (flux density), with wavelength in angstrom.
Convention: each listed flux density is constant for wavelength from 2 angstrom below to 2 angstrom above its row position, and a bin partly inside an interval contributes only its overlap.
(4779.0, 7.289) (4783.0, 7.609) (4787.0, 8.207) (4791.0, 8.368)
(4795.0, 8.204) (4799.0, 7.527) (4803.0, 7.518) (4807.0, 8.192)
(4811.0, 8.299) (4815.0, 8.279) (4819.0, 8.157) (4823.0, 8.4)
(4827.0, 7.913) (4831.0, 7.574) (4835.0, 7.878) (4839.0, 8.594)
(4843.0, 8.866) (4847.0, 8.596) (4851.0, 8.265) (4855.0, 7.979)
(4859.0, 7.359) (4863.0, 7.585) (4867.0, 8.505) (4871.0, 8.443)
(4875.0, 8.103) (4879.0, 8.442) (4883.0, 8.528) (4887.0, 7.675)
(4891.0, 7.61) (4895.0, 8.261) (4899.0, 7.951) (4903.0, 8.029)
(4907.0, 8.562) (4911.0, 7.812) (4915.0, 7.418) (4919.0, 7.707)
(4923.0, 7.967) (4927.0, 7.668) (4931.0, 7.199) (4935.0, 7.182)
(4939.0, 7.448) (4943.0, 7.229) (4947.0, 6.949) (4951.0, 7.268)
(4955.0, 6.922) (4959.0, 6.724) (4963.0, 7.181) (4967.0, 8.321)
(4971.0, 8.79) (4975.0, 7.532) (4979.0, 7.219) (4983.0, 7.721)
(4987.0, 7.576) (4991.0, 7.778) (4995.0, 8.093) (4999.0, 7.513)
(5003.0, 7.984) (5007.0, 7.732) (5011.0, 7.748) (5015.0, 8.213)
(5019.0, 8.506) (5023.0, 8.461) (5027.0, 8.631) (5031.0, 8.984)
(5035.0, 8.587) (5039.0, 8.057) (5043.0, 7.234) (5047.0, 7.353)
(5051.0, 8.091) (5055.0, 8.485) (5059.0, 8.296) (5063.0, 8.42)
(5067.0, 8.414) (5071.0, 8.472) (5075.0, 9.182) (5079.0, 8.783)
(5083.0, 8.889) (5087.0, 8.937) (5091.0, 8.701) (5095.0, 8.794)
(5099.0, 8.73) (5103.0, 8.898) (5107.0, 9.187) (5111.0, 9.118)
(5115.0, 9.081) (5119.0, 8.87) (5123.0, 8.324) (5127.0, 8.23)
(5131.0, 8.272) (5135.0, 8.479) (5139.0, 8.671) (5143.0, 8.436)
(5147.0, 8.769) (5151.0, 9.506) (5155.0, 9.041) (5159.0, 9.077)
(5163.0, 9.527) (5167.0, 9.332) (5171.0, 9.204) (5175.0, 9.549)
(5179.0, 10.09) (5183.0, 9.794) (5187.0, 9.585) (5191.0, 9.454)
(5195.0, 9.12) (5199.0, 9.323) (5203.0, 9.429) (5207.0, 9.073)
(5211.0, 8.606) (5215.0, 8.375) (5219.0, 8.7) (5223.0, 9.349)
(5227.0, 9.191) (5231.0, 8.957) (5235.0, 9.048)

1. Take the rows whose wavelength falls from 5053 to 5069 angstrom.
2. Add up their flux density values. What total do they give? 33.6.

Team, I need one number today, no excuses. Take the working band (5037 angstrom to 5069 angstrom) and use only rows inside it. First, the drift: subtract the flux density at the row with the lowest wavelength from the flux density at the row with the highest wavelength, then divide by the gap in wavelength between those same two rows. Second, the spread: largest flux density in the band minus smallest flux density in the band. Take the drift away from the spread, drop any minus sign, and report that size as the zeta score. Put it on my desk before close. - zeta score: 1.24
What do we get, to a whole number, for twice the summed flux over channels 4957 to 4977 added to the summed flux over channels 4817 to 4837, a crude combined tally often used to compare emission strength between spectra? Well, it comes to 117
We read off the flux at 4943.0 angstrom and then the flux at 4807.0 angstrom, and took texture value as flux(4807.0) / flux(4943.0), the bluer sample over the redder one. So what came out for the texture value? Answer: 1.13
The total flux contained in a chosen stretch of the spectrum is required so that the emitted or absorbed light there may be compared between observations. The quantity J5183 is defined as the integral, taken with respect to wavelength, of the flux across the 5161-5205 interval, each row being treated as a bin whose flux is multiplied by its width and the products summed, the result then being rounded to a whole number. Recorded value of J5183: 418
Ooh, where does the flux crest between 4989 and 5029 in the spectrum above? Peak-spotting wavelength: 5027.0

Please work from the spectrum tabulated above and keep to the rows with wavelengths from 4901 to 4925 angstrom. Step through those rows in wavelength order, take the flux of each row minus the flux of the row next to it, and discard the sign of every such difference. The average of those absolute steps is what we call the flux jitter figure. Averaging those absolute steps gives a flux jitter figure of 0.45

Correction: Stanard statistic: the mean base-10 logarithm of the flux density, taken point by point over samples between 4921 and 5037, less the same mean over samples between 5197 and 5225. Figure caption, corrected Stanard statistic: -0.06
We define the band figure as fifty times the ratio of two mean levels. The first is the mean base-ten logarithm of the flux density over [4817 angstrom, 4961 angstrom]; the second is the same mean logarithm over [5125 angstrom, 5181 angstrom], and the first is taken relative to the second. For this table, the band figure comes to 46.9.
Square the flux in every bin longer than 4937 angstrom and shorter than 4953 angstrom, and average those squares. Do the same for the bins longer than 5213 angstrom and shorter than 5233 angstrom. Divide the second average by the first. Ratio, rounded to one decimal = 1.5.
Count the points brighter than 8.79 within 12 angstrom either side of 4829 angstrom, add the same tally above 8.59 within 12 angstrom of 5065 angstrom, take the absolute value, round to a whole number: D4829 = 1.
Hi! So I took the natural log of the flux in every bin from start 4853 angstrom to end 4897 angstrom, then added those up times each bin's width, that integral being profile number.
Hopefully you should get 92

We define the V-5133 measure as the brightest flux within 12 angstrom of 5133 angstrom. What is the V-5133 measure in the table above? 8.671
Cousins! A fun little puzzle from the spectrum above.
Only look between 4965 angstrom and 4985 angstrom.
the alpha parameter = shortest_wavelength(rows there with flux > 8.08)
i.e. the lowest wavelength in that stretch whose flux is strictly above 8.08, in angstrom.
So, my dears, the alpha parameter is 4967.0 angstrom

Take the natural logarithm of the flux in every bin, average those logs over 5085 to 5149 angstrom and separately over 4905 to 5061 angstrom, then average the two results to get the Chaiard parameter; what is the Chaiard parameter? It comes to 2.11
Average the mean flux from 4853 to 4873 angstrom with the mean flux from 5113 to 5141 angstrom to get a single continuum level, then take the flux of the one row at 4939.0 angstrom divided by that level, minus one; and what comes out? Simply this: -0.10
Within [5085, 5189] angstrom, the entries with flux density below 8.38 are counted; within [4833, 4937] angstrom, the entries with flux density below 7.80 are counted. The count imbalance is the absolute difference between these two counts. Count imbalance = 6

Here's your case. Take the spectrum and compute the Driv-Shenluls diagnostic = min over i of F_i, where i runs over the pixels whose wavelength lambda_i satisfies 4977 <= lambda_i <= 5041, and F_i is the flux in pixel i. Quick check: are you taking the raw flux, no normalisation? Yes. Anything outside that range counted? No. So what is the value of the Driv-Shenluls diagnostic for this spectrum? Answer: 7.219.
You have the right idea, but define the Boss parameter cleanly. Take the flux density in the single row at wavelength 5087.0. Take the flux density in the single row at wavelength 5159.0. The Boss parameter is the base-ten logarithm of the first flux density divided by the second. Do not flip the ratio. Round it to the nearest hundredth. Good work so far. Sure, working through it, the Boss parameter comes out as -0.01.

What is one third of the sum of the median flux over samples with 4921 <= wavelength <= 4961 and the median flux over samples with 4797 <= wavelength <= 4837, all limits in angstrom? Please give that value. 5.08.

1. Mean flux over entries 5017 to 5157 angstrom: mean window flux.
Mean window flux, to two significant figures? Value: 8.6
